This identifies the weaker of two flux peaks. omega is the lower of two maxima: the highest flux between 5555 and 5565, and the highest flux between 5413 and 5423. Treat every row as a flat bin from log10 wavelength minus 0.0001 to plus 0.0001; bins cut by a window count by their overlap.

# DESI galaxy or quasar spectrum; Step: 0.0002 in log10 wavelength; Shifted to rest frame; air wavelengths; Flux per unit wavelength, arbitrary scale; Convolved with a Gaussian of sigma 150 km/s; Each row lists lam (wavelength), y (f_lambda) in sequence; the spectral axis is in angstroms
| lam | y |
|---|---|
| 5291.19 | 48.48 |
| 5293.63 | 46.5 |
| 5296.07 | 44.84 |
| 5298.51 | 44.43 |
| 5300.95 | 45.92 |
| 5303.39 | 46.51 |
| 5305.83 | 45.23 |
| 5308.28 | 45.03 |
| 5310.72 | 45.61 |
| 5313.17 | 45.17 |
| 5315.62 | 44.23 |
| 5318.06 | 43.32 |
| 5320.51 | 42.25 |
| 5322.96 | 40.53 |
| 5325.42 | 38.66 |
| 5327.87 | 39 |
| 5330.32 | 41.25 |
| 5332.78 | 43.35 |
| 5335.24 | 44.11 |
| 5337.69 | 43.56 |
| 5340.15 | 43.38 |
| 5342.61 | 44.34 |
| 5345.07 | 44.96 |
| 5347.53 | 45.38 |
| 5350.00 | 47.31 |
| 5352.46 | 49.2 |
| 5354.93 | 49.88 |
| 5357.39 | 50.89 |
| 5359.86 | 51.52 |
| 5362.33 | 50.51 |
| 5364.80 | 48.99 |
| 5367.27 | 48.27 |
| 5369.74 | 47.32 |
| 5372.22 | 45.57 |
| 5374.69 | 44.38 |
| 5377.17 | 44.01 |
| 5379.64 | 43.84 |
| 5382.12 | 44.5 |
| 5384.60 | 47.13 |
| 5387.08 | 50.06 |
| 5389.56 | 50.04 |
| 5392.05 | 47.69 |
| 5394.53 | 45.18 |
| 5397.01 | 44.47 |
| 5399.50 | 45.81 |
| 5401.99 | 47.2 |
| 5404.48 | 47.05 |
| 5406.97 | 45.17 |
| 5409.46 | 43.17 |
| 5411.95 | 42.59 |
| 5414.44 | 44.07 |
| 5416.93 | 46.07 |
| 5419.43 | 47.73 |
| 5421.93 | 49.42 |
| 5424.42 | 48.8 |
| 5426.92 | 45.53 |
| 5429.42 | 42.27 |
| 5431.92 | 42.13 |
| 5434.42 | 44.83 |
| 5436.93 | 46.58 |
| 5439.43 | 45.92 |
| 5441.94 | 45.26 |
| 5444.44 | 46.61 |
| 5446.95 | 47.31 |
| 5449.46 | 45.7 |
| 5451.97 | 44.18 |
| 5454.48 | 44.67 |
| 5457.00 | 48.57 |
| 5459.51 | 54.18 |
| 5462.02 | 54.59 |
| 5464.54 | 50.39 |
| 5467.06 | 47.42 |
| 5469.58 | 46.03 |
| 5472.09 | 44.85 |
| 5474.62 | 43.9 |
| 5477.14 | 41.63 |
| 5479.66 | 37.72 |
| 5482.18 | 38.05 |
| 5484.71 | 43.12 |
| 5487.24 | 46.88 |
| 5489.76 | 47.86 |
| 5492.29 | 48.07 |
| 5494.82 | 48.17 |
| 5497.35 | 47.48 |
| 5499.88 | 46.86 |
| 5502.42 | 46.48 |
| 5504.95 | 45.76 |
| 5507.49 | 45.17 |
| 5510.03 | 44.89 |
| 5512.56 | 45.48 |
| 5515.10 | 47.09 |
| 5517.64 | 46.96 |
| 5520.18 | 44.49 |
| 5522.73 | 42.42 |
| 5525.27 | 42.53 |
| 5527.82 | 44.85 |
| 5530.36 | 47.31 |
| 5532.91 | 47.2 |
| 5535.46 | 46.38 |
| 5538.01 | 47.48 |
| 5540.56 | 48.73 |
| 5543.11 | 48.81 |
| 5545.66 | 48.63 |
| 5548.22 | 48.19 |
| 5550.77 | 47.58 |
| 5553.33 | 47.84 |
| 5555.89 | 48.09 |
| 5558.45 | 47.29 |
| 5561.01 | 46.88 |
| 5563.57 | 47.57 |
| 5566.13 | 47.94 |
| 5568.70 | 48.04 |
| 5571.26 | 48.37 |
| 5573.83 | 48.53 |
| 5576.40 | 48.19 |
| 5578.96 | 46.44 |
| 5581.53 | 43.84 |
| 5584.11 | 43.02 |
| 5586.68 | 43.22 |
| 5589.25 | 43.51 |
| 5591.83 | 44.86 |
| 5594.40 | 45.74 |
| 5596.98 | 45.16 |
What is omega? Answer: 48.1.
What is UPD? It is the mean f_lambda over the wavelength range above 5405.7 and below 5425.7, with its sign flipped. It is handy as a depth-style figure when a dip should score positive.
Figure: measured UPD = -45.9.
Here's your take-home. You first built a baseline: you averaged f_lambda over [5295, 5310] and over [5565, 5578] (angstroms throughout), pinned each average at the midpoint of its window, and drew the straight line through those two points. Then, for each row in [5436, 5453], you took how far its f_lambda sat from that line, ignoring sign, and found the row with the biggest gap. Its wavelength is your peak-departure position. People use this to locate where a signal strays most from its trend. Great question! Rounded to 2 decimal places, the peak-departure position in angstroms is 5451.97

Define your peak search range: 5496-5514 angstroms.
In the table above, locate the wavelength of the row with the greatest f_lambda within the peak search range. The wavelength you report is 5497.35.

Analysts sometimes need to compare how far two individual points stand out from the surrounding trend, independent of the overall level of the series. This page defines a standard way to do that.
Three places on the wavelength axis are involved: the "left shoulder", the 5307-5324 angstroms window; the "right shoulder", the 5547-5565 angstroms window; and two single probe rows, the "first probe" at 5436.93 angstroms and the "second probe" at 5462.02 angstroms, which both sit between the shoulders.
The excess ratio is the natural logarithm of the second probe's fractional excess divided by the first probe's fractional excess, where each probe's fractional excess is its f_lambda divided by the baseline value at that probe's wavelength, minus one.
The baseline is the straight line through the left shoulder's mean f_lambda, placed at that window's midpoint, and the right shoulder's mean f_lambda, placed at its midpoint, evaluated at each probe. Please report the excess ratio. 2.3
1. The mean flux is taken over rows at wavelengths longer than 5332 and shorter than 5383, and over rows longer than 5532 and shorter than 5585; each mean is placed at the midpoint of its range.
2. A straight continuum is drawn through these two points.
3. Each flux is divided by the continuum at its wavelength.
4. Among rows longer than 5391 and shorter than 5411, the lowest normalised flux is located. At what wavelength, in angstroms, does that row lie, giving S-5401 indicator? 5409.46 angstroms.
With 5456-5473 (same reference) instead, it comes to 5472.09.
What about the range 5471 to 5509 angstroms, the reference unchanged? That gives 5479.66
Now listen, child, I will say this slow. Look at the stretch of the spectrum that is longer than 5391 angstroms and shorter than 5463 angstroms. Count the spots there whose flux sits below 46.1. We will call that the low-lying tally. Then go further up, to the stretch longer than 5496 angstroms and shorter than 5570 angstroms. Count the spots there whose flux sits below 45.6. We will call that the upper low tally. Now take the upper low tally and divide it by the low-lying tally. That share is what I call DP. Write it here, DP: 0.41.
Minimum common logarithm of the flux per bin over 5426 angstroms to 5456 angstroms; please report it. 1.62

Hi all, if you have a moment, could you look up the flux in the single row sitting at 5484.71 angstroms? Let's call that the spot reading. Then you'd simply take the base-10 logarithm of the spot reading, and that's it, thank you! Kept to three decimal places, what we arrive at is 1.635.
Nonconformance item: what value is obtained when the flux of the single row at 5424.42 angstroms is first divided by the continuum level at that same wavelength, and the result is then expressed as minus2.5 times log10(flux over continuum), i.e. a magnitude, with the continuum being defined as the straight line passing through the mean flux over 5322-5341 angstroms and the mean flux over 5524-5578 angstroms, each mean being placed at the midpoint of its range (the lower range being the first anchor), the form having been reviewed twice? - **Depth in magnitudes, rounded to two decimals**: -0.11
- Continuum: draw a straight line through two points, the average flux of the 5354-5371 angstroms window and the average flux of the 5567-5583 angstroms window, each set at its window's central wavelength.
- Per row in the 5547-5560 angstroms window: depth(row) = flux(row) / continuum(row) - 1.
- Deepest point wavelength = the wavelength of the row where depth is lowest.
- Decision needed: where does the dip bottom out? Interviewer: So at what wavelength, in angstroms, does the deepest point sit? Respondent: 5558.45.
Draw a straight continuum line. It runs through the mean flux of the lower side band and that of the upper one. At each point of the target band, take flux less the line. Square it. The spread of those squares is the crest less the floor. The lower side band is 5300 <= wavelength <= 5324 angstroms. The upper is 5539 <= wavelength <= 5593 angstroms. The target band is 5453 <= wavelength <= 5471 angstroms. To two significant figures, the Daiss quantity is 76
